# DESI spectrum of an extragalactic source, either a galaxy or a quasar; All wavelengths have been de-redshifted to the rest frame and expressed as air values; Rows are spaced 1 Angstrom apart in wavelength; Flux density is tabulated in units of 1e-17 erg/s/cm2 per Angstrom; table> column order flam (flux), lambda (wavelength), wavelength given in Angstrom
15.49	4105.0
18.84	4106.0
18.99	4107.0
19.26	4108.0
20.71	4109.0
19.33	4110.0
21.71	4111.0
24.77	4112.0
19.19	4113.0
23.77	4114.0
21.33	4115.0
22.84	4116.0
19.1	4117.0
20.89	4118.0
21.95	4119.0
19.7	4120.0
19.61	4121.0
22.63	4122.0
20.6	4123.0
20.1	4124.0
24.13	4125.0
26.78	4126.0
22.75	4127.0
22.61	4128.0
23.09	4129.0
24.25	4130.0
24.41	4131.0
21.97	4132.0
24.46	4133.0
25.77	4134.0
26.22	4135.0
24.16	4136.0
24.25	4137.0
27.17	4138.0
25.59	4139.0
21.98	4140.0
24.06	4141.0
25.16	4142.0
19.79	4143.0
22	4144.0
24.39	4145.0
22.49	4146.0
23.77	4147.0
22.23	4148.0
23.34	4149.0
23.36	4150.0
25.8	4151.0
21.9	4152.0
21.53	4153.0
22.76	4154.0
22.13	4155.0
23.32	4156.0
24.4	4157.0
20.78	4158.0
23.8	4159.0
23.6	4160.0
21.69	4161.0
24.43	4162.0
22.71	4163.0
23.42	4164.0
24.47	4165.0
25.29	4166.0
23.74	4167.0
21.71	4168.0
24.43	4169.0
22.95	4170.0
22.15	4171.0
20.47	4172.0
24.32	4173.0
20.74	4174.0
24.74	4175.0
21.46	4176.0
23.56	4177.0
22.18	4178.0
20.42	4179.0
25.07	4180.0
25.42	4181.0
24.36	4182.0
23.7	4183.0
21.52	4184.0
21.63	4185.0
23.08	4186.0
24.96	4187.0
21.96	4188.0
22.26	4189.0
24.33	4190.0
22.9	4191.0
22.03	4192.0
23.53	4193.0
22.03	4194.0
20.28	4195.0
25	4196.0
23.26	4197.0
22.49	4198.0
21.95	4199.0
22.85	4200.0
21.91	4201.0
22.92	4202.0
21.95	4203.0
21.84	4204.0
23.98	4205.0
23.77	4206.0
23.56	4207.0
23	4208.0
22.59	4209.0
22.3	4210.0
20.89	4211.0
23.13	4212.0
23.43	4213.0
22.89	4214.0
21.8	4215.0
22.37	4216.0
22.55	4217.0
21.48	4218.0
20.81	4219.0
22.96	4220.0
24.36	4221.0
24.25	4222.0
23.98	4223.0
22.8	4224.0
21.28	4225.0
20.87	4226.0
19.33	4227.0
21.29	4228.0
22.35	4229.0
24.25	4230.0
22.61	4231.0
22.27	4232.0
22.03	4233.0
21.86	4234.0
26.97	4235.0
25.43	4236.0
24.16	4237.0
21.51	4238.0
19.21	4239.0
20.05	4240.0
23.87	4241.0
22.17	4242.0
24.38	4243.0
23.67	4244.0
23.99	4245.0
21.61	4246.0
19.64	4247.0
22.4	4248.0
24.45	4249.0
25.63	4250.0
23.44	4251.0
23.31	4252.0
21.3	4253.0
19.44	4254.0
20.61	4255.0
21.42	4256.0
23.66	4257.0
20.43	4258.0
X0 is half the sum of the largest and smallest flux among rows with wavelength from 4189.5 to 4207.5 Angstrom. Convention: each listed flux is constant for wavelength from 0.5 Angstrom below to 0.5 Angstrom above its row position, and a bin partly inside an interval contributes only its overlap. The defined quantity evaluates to 22.6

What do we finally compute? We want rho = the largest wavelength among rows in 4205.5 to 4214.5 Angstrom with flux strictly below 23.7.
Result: 4214.0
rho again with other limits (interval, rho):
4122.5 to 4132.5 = 4132.0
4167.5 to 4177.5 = 4177.0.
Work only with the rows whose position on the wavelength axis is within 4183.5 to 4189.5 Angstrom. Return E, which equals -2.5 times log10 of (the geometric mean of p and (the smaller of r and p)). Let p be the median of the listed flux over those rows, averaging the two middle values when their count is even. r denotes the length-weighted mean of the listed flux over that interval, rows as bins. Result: -3.36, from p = 22.1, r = 22.6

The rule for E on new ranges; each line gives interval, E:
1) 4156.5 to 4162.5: -3.42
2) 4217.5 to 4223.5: -3.41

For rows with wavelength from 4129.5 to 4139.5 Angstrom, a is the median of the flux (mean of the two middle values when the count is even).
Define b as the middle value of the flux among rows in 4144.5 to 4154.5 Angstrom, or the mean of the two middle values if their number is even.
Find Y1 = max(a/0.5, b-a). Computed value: 48.9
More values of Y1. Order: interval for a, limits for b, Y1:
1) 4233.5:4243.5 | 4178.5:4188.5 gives 46.0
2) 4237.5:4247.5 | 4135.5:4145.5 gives 43.8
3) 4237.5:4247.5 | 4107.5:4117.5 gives 43.8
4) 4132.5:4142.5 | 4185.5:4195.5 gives 49.6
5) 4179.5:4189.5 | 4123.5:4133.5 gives 46.8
